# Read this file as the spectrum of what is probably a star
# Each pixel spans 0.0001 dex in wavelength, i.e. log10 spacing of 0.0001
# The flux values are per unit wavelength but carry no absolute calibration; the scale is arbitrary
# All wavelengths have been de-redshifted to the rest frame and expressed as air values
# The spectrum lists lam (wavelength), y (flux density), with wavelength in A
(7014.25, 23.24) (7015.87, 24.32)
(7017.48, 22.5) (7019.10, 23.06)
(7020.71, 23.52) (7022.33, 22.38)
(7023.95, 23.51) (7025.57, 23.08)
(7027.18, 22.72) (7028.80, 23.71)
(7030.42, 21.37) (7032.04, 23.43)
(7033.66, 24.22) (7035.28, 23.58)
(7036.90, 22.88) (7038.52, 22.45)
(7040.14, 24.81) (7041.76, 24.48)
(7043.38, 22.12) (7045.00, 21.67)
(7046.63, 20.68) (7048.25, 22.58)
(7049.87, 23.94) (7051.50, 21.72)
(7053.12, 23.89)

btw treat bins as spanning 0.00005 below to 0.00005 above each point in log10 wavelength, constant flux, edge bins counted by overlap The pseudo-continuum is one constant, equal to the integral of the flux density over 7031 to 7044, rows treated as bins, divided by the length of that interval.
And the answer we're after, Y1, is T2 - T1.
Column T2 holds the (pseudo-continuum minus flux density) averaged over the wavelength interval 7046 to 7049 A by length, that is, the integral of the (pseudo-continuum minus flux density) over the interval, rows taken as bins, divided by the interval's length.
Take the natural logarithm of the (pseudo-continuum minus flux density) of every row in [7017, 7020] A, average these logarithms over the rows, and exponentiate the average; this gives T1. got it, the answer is 1.2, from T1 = 0.65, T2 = 1.8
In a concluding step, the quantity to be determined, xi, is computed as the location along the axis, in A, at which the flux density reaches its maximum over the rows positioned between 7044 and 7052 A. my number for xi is 7049.87 A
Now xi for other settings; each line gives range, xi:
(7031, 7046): 7040.14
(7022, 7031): 7028.80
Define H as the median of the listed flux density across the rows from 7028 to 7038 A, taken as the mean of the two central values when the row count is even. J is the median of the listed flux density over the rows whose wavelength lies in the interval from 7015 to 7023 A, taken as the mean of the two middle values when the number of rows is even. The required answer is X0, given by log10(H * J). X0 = 2.73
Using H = 23.5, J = 23.1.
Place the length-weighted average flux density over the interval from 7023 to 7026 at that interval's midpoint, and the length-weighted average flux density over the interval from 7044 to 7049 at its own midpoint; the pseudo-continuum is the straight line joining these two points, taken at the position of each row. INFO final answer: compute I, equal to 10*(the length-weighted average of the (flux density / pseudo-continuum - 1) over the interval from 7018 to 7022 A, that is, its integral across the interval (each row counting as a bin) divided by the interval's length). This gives -0.2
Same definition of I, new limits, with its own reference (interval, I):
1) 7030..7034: 0.1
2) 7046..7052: 0.4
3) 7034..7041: 0.5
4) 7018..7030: -0.1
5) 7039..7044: 0.8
